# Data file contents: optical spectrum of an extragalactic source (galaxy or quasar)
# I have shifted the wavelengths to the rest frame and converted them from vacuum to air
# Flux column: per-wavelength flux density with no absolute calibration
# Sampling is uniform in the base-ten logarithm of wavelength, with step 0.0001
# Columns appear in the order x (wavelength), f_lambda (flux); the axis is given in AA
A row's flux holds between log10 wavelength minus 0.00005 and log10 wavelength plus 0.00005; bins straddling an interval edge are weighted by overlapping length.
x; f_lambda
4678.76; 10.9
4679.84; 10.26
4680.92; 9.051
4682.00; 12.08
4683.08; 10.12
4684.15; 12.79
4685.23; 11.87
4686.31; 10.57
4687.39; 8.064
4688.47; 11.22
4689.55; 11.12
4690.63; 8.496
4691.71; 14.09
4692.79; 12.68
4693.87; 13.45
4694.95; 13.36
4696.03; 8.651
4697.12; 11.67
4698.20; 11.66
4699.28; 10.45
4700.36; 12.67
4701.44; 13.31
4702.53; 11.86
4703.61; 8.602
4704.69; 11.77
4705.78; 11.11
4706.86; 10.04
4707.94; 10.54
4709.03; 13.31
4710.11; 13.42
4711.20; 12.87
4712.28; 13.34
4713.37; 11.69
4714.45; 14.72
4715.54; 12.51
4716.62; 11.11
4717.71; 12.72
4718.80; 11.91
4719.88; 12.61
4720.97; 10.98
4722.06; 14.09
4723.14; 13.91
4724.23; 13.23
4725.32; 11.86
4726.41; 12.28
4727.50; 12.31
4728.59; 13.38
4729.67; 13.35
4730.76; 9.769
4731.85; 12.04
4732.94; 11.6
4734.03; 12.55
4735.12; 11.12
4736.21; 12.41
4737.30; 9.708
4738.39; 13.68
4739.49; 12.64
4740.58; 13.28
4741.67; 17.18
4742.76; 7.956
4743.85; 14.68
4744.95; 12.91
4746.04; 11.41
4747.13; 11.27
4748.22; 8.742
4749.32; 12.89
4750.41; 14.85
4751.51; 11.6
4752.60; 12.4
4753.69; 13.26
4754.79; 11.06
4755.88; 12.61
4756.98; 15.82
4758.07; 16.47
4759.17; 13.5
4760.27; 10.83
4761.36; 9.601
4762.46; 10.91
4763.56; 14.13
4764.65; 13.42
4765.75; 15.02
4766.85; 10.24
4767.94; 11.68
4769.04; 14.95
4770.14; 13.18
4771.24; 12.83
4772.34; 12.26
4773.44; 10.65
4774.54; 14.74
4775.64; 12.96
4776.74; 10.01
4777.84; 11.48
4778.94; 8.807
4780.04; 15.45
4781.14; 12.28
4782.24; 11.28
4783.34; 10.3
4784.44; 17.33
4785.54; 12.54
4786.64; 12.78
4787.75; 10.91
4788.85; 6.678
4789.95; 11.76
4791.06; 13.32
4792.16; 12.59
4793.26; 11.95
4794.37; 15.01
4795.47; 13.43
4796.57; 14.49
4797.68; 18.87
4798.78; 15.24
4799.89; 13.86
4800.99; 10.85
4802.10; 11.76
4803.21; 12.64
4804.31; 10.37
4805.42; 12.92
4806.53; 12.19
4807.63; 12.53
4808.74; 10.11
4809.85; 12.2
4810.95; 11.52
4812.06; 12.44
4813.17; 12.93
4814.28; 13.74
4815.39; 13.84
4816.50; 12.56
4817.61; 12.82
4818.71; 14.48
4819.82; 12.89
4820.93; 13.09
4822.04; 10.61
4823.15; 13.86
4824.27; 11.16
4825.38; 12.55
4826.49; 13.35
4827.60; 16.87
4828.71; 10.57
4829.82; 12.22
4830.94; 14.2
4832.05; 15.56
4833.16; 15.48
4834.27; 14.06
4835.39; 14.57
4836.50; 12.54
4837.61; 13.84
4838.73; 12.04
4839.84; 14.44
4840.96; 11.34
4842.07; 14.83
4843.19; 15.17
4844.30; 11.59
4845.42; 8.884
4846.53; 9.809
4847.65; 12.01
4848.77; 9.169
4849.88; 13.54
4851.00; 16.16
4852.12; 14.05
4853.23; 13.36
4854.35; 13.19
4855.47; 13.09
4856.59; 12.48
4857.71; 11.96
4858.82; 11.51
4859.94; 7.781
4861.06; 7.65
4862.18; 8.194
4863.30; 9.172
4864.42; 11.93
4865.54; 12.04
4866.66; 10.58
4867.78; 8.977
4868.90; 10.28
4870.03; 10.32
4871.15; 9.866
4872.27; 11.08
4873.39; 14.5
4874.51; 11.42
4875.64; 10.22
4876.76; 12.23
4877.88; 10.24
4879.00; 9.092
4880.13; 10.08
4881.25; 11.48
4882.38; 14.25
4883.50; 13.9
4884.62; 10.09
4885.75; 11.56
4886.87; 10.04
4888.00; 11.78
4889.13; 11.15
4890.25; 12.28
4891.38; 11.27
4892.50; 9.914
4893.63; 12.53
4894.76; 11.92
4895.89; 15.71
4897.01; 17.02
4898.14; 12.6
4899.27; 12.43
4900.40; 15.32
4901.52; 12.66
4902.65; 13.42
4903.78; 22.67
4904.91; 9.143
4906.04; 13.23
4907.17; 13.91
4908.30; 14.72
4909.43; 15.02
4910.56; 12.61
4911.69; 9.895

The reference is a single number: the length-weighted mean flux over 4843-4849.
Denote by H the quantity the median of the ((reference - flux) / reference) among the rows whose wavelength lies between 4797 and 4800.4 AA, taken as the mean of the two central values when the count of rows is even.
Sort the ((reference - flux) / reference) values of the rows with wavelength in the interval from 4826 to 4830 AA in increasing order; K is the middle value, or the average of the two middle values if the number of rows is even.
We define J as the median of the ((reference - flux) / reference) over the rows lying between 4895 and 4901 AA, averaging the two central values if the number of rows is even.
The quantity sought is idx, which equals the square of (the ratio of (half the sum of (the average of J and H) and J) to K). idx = 6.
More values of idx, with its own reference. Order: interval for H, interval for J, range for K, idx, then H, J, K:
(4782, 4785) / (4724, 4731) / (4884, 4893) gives 19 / -0.03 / -0.12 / -0.02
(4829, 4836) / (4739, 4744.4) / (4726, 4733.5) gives 4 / -0.31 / -0.21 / -0.12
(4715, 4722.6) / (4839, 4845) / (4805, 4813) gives 6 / -0.14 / -0.32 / -0.11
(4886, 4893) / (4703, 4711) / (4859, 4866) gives 0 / -0.02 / -0.01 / 0.21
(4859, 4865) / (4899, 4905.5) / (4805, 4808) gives 0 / 0.25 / -0.19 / -0.14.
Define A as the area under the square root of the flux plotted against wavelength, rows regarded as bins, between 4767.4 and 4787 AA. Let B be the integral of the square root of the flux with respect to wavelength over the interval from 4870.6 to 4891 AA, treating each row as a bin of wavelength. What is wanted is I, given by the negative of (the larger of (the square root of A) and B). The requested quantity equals -68.7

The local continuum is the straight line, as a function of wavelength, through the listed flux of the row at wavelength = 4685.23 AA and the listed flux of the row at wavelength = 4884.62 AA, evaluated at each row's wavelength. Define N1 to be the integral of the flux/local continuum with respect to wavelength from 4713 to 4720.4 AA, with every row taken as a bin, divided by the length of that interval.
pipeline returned 1.08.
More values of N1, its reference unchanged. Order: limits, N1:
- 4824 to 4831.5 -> 1.23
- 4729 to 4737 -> 1.03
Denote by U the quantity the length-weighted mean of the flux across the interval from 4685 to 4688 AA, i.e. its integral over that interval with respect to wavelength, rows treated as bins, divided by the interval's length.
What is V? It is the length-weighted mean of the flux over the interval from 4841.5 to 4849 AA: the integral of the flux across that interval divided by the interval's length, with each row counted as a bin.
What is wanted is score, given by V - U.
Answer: 1.7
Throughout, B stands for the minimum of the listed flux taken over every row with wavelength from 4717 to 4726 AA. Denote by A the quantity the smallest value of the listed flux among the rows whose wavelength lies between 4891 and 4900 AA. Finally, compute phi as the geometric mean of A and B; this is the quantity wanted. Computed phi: 10.4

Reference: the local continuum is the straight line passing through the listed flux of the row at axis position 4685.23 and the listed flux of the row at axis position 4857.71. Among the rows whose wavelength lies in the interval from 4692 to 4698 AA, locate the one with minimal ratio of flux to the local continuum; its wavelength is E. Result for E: 4696.03 AA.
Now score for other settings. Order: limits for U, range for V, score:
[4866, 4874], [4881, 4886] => 1.5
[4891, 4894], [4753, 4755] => 1.2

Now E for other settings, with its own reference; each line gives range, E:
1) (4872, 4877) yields 4875.64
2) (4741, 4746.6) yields 4742.76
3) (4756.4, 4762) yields 4761.36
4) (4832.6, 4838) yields 4836.50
